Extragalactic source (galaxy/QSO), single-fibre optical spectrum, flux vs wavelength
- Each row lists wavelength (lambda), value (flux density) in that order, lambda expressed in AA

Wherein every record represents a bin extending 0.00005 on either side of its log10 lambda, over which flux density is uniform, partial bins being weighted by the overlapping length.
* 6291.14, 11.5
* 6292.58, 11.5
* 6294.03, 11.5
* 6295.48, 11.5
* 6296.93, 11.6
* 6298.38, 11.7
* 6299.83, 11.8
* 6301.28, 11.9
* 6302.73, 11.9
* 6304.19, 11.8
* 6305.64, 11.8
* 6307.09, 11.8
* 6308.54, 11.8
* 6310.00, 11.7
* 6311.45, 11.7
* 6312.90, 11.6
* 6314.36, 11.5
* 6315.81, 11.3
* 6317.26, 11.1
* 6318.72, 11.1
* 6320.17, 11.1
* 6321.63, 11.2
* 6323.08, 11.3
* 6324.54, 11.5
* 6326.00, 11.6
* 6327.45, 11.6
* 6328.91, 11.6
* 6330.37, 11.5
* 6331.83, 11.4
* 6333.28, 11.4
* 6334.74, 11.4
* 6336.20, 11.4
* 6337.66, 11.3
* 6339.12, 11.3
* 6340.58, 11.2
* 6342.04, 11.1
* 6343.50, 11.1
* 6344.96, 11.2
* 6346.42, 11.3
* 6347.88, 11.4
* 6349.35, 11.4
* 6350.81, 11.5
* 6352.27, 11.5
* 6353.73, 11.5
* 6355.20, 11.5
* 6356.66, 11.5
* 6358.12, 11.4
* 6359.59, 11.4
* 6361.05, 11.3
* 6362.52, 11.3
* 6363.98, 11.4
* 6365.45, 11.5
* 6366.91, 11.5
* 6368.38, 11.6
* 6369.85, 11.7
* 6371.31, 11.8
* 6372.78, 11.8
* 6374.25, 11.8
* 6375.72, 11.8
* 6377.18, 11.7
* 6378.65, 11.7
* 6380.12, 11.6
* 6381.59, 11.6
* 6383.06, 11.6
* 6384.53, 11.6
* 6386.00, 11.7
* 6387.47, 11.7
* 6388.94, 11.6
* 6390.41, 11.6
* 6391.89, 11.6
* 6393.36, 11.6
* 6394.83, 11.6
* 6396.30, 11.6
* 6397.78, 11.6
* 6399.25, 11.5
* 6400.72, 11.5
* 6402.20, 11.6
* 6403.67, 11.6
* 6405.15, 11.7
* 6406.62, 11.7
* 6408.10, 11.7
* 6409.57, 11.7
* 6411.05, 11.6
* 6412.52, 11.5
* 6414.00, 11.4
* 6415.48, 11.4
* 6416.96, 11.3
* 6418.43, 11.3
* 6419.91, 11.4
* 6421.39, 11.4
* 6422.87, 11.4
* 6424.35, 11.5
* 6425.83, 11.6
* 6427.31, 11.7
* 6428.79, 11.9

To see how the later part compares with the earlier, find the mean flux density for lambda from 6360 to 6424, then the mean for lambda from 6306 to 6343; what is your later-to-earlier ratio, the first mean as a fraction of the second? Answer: 1.01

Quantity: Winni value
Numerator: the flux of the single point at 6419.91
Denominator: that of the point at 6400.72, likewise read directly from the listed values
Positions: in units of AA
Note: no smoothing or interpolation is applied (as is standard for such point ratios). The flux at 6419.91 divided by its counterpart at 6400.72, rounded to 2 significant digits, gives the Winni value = 0.99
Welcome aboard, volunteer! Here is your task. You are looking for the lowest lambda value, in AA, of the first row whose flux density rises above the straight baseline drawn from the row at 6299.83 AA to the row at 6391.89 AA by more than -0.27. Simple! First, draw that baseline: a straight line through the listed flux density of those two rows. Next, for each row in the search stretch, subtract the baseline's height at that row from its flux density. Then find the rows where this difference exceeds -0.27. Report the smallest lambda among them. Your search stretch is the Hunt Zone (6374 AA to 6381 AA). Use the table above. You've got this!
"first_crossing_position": 6374.25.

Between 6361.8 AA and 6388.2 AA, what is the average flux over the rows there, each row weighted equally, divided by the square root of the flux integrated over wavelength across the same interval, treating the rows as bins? 0.664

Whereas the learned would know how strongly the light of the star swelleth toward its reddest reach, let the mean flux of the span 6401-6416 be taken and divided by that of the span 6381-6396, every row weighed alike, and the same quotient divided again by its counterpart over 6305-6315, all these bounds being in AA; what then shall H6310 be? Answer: 0.0852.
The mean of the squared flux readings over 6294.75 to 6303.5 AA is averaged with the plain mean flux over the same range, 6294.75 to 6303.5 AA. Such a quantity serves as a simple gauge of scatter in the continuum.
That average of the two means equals 75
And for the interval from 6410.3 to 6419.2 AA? 71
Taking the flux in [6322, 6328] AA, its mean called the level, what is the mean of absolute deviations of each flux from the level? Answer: 0.10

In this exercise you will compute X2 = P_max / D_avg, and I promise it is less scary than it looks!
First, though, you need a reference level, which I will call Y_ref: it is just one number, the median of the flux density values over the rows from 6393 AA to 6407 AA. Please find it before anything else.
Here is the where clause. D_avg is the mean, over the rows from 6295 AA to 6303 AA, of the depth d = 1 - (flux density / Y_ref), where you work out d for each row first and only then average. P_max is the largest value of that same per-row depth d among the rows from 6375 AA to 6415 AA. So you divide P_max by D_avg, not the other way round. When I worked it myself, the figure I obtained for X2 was -1.5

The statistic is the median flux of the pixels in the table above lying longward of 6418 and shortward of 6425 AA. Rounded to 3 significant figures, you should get 11.4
